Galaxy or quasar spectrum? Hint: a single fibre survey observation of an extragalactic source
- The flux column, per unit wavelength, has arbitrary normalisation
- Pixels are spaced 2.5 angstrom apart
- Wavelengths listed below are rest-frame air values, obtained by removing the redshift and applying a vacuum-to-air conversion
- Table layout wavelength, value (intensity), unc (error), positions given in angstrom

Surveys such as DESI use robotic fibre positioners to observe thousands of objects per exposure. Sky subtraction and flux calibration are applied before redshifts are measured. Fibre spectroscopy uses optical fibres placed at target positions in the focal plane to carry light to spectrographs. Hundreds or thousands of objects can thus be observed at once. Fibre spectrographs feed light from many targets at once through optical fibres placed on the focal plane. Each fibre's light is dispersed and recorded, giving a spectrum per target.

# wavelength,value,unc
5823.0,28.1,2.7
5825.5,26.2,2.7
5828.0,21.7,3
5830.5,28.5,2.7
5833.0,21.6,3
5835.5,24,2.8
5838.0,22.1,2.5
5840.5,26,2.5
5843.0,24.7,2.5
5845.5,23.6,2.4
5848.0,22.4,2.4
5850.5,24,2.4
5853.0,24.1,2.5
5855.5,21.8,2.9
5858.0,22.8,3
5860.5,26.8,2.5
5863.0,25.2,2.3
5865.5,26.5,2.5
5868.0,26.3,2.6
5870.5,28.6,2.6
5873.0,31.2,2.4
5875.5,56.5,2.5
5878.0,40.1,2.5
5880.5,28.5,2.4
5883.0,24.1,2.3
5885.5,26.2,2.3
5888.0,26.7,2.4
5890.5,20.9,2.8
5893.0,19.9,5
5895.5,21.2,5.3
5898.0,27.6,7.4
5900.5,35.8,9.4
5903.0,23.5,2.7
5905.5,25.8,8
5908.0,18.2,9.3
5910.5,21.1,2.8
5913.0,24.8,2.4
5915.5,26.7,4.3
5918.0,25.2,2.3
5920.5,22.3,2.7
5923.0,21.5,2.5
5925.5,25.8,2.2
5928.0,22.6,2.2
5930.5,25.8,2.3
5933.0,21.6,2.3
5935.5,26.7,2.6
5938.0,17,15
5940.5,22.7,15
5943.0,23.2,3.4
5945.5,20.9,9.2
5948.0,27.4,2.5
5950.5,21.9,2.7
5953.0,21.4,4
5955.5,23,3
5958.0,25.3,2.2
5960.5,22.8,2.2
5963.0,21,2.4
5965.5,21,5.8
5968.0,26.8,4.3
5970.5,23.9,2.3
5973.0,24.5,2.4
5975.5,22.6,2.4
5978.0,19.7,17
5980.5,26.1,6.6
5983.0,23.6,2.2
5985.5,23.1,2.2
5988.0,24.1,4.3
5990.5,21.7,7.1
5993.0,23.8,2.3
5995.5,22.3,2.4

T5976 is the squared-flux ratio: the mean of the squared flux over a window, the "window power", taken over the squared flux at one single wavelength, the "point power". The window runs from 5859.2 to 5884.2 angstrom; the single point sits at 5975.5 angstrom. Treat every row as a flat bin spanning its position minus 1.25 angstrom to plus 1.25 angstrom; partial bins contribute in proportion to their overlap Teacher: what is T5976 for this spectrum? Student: 2.10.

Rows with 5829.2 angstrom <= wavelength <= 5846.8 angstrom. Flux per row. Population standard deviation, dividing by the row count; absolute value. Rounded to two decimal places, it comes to 2.18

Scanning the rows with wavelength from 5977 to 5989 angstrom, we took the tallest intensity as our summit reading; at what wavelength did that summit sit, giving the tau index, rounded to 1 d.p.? 5980.5 angstrom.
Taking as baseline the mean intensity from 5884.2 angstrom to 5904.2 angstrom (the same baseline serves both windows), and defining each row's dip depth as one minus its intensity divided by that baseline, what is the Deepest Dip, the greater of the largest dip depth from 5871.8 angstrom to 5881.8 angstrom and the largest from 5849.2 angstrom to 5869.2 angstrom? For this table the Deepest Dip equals 0.14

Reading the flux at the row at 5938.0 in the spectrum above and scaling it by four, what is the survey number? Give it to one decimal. 68.0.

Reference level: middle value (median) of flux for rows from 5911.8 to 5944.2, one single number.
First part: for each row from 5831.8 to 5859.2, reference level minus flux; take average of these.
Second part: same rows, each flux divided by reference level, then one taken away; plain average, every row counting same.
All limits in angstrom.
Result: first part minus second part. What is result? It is -0.2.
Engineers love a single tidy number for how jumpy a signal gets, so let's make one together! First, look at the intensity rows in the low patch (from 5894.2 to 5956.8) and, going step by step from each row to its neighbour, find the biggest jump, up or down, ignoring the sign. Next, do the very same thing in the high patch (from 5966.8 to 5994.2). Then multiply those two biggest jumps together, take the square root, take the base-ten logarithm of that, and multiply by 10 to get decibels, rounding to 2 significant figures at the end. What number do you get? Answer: 9.5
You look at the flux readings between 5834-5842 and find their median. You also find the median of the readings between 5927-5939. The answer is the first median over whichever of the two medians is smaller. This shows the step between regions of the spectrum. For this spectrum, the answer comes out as 1.06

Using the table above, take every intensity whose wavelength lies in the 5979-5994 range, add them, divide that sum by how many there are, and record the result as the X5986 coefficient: 23.7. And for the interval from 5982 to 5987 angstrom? 23.4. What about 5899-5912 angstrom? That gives 24.9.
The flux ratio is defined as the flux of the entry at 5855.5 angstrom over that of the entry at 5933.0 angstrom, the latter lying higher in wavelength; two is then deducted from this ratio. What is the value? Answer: -0.99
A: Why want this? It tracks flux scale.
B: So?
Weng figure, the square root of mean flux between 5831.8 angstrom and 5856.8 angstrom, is 4.84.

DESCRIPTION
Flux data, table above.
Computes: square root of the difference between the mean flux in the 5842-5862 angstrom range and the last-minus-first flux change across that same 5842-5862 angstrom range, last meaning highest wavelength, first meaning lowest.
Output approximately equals 4.66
